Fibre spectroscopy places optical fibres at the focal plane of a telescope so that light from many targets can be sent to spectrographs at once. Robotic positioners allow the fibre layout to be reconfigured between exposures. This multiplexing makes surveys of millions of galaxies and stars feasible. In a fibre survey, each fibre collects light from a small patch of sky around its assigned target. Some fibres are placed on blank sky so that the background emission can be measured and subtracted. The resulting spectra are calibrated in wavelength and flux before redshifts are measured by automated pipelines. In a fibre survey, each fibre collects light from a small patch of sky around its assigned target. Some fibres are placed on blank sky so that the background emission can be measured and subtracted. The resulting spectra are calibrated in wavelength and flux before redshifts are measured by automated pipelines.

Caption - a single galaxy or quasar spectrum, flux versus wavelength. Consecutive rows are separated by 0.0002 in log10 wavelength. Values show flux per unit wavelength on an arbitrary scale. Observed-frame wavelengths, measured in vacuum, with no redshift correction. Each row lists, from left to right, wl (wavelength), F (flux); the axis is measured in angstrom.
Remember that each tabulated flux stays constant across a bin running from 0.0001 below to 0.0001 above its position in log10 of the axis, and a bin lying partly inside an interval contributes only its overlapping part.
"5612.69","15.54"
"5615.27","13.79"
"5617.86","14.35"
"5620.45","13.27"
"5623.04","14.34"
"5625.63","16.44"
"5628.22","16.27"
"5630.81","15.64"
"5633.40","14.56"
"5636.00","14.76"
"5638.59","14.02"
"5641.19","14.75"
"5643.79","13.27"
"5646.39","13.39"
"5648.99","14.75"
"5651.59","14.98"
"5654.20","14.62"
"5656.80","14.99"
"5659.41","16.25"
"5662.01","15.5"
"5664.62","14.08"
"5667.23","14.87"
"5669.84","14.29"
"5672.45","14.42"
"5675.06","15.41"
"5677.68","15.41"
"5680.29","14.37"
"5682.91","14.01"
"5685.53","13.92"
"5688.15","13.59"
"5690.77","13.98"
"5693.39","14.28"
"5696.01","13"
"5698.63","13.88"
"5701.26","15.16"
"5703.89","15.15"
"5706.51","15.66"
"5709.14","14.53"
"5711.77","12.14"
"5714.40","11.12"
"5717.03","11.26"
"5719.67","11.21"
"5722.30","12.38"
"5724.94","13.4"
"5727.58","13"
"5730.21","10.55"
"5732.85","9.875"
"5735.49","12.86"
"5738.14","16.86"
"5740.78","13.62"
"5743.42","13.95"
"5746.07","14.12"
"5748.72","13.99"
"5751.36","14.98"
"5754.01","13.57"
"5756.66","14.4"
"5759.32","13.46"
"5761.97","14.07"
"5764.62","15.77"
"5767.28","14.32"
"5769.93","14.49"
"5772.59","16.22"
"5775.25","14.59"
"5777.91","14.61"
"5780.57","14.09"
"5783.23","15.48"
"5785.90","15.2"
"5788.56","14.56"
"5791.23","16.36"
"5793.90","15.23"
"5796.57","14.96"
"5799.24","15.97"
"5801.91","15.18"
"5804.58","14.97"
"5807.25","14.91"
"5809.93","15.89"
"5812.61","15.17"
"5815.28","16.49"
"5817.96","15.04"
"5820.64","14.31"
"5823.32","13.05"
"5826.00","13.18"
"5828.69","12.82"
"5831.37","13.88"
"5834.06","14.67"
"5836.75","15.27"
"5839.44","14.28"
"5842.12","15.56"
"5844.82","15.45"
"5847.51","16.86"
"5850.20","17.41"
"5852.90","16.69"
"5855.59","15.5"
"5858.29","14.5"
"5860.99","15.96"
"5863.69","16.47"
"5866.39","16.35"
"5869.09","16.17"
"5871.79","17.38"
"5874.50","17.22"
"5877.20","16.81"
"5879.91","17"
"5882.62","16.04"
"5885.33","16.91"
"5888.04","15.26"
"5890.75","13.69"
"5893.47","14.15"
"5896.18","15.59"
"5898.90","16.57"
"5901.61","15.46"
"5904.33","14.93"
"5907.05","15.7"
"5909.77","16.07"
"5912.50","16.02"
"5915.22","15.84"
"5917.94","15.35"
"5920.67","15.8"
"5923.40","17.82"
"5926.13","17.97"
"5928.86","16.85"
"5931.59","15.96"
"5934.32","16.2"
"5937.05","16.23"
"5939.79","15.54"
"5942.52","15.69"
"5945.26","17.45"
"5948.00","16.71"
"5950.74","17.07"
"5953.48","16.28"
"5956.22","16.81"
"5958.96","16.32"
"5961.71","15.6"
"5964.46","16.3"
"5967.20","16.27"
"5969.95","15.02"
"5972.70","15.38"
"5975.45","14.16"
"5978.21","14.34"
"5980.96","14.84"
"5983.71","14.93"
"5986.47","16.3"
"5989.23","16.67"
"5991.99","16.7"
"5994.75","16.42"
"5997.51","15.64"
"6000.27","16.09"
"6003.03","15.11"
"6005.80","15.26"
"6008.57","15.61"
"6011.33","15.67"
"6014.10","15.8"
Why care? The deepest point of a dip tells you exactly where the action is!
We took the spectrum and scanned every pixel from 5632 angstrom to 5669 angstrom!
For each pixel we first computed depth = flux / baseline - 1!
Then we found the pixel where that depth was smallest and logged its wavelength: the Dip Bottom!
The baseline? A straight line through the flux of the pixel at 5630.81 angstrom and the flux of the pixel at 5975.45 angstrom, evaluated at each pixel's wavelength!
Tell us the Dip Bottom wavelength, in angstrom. 5643.79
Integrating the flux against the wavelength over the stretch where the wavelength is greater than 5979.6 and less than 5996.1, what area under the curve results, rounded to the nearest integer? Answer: 264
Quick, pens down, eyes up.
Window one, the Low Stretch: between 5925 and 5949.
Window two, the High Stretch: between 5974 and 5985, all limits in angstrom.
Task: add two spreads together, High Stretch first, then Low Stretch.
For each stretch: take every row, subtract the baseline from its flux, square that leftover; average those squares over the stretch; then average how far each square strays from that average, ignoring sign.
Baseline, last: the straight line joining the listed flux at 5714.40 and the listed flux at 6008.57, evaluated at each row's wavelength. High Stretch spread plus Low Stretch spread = 3.3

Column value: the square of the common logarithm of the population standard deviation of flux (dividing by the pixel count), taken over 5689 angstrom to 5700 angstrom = 0.10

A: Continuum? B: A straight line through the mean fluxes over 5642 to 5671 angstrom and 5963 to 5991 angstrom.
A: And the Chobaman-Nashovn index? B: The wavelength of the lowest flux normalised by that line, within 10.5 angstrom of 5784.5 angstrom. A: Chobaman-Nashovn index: 5780.57 angstrom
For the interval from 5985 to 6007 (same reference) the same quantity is 6003.03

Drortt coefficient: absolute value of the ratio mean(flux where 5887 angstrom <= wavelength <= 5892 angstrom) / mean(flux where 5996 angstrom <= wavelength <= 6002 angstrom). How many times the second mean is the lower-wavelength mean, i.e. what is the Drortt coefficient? 0.91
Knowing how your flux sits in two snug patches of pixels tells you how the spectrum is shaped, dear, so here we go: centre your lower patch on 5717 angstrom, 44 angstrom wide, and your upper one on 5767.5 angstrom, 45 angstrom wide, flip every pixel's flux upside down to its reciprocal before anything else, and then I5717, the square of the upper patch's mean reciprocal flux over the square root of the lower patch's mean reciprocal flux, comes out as 0.0169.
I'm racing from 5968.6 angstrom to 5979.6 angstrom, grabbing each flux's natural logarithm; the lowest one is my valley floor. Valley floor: 2.65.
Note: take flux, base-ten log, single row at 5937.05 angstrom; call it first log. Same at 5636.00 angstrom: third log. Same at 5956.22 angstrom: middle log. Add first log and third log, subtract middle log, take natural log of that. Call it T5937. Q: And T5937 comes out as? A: 0.14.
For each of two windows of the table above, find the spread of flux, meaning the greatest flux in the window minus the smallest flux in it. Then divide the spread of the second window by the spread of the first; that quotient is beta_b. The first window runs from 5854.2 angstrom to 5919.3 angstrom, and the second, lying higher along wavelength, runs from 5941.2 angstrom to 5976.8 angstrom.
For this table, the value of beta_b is 0.89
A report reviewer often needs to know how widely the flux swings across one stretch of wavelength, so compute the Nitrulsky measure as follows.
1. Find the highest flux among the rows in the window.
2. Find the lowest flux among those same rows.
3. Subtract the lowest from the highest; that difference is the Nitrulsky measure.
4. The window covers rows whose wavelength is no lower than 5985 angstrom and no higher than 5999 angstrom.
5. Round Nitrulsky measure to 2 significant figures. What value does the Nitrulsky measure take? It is 1.1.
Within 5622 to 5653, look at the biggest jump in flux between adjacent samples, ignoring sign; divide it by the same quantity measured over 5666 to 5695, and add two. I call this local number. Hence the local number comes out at 4.0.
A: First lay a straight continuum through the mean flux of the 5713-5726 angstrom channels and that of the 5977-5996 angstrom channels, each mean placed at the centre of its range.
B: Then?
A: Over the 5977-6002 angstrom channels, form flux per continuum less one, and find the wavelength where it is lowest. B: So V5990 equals 5978.21 angstrom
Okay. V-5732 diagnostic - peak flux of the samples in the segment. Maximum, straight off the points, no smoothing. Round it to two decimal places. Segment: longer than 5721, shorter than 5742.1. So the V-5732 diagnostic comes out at 16.86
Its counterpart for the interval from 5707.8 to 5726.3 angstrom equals 14.53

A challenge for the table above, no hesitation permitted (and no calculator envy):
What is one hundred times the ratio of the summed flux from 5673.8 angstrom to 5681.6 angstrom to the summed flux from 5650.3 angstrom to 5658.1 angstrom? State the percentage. 101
